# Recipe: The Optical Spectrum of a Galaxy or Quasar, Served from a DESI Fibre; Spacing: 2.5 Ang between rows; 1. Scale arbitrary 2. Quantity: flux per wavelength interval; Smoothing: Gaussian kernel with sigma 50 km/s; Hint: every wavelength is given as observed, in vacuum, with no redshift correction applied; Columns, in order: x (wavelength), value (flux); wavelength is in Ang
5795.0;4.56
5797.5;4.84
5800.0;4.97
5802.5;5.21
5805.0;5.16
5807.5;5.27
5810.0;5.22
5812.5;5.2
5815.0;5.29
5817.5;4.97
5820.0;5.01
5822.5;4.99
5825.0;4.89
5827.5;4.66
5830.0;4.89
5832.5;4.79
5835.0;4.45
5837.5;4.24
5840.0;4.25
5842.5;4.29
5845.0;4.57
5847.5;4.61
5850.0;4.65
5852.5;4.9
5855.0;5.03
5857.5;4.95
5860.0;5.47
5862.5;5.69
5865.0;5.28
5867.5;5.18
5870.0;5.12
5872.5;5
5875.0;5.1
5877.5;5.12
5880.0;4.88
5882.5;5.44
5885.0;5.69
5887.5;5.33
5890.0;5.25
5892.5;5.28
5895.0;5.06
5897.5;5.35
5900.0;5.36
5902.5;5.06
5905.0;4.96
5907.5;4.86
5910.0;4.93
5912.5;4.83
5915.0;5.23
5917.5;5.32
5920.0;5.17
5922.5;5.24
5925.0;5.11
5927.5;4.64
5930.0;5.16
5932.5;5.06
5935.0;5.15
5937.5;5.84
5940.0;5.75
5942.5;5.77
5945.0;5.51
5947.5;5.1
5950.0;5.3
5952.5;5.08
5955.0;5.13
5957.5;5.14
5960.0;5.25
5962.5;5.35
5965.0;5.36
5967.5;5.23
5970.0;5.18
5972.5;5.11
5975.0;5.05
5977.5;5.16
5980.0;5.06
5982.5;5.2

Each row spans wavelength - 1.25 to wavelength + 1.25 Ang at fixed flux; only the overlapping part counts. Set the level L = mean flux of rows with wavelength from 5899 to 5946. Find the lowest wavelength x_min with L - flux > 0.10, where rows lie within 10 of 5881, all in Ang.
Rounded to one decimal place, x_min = 5872.5 Ang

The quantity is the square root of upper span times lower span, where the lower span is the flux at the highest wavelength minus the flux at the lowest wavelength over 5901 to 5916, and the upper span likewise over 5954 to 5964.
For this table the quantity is 0.19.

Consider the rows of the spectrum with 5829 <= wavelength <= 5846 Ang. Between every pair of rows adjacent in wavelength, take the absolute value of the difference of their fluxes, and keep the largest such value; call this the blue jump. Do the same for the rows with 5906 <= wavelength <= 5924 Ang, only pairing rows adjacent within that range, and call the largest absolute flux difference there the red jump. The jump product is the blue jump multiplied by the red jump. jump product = 0.14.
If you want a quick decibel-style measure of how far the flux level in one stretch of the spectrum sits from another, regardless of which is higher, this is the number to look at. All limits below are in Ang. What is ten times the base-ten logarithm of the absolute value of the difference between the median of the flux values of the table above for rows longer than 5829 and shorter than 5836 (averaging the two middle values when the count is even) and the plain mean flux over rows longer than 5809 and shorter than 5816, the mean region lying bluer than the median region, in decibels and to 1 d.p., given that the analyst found -3.5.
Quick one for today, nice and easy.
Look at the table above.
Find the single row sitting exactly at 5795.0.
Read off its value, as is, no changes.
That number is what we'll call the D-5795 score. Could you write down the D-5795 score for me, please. 4.56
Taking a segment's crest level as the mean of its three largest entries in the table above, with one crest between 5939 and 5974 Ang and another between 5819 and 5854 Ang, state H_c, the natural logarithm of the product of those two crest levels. 3.34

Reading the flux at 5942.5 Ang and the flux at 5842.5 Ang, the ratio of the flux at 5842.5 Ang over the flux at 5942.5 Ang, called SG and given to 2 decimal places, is 0.74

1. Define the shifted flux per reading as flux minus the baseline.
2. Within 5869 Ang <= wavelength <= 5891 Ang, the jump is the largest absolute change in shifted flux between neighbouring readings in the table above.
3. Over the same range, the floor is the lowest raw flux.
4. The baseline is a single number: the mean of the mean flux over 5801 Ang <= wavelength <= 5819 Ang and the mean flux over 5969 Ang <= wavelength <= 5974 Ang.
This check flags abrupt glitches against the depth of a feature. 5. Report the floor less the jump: 4.3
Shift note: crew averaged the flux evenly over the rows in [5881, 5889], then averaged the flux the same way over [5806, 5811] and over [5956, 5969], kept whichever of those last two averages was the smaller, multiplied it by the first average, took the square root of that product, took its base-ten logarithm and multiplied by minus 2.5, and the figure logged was -1.82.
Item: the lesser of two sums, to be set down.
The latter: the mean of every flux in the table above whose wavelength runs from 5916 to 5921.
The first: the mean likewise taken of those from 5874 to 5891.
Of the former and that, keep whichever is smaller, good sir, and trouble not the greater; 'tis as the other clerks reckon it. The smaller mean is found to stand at 5.2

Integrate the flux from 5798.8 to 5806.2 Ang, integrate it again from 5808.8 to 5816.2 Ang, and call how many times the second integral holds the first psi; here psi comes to 1.02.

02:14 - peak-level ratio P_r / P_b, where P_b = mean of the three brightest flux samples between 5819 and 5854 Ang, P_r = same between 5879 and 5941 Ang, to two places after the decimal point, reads 1.16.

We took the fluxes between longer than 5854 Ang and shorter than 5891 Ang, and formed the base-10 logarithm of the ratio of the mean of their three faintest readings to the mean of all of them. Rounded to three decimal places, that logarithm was -0.025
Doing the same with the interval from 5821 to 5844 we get -0.034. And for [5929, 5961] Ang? -0.021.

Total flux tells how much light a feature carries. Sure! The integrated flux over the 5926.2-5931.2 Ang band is 24.5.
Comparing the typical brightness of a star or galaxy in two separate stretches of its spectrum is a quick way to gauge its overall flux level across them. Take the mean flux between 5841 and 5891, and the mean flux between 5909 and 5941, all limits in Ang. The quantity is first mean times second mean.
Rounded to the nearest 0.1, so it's 26.3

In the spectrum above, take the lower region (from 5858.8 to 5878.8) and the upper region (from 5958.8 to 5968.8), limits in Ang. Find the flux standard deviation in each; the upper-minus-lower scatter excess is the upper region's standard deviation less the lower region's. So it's -0.16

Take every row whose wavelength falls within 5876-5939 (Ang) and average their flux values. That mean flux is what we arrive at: 5.2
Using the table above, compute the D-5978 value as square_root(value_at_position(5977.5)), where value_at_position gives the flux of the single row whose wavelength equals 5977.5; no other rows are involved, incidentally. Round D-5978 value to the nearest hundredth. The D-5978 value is 2.27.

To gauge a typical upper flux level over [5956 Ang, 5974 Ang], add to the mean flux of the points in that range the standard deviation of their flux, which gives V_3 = 5.32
